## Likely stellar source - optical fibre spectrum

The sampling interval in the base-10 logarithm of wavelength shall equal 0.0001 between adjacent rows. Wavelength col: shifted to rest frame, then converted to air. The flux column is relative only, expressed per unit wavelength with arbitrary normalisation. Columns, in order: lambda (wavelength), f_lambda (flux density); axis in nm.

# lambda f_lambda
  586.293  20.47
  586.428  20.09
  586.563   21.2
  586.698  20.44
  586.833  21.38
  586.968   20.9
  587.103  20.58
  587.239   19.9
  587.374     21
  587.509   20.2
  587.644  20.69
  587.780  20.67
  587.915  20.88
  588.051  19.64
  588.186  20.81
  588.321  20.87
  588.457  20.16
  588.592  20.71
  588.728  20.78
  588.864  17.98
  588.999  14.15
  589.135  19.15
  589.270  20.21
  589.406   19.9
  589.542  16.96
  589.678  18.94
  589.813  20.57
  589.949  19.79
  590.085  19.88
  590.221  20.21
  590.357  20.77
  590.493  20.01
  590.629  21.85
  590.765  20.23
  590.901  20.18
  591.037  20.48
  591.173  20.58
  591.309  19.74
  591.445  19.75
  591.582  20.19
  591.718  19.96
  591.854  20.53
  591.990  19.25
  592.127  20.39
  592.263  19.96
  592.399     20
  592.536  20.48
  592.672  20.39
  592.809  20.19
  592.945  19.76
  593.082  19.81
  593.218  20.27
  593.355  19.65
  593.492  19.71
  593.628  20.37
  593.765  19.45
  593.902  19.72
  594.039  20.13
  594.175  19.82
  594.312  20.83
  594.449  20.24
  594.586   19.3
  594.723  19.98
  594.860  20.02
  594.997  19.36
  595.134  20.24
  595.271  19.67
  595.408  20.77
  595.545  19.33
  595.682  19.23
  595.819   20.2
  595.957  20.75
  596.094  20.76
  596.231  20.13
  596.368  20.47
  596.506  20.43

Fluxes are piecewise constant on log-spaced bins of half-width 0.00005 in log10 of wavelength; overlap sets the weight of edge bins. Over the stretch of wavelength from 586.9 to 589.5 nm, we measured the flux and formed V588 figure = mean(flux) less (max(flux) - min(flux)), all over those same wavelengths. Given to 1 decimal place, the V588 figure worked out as 13.1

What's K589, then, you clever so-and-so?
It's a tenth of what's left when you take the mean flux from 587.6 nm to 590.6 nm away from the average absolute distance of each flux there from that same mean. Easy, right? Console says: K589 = -1.87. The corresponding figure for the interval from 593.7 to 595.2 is -1.96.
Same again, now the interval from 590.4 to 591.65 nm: -1.99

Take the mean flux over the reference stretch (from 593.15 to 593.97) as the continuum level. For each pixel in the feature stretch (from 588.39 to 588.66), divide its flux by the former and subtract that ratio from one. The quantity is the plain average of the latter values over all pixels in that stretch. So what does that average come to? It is -0.03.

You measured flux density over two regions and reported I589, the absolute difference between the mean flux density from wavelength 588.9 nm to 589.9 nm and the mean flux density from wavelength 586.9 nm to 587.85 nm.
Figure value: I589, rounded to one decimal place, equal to 2.0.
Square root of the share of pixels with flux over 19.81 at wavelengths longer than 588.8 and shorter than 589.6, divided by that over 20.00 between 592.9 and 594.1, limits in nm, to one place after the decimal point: 1.0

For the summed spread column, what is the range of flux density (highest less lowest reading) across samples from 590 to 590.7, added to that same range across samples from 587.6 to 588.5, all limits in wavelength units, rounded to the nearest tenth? 3.2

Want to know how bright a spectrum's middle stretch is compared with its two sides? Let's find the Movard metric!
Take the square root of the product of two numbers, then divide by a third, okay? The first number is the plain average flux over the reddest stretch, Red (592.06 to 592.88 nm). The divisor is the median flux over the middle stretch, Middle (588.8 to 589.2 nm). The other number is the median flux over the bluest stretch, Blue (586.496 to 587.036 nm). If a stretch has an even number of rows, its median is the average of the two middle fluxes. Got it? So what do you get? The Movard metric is 1.15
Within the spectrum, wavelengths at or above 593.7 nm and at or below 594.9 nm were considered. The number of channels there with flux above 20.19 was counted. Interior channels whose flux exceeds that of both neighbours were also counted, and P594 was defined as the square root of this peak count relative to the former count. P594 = 1.00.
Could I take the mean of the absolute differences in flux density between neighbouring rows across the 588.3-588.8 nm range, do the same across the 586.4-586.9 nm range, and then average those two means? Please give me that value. 0.69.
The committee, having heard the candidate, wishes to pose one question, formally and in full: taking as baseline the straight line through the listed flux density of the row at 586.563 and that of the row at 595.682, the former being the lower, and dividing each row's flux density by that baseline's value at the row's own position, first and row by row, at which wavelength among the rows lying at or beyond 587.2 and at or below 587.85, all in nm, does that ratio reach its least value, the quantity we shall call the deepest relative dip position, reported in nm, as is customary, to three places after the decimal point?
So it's 587.239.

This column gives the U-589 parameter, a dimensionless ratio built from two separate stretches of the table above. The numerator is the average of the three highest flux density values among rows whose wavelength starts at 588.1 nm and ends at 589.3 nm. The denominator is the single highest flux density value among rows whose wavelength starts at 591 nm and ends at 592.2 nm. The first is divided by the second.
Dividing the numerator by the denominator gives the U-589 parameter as 1.012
